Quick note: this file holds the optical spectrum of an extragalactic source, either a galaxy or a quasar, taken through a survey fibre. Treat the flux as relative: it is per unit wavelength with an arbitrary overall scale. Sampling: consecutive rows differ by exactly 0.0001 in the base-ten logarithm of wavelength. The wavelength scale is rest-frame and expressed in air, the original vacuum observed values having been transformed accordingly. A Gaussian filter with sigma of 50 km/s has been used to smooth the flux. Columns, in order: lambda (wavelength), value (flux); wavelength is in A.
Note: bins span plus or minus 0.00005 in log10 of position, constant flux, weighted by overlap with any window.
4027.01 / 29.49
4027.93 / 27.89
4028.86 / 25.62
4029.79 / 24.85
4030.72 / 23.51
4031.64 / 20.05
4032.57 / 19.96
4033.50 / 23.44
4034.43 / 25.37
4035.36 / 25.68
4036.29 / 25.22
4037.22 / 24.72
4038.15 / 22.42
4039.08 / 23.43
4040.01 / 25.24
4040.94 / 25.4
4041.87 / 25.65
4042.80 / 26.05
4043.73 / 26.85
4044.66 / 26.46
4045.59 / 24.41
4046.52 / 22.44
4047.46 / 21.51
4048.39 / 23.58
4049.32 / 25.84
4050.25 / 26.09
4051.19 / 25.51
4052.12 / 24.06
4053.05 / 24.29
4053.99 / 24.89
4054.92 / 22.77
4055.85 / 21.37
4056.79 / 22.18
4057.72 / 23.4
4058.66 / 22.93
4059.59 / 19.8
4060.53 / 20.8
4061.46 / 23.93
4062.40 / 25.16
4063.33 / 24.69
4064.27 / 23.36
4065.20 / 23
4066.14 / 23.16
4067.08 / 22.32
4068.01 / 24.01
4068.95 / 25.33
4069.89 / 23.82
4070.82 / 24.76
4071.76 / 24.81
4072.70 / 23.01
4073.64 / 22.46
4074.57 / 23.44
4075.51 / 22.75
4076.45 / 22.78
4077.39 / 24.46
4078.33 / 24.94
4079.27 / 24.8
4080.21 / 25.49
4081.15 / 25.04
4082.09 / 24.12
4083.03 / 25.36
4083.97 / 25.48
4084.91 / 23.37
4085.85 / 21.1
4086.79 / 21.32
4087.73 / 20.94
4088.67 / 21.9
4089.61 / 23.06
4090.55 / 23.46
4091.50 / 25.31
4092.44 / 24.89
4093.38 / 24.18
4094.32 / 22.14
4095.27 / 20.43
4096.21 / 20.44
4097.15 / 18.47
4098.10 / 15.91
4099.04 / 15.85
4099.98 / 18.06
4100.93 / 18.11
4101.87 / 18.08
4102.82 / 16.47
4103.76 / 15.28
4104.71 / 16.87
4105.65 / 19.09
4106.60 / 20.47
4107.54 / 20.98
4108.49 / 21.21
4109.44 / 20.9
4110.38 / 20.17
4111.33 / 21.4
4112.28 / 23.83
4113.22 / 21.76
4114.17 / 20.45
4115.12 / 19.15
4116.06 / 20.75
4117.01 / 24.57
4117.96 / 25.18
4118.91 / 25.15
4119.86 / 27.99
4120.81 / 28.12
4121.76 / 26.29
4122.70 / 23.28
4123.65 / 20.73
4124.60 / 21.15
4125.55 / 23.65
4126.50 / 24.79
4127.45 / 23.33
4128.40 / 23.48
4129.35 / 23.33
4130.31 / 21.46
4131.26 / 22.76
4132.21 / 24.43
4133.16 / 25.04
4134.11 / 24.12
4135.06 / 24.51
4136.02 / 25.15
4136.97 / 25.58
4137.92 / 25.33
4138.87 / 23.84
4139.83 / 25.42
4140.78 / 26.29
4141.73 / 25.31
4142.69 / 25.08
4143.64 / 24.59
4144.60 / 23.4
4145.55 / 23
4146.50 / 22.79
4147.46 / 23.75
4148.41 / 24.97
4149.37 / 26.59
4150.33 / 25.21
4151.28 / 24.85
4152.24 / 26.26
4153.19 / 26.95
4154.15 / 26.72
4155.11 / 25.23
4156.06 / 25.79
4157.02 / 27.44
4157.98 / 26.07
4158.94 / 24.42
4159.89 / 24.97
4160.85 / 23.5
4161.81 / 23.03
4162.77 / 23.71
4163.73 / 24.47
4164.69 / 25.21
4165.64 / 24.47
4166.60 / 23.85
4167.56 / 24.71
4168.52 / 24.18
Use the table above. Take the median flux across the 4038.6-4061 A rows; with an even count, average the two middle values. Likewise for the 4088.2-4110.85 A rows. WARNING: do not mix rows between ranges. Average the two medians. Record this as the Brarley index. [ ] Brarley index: 22.3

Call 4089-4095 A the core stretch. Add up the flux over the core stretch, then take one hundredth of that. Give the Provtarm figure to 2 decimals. 1.43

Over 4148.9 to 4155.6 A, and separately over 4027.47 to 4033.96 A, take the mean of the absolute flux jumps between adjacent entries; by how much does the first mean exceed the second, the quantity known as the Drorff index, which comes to -1.0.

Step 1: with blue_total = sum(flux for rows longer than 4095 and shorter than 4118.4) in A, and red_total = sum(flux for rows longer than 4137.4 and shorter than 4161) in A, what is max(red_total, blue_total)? 628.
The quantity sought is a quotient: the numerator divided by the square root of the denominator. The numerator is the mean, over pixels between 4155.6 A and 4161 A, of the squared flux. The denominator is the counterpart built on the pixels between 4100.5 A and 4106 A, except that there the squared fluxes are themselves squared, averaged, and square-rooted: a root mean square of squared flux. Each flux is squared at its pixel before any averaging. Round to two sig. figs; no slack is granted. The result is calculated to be 37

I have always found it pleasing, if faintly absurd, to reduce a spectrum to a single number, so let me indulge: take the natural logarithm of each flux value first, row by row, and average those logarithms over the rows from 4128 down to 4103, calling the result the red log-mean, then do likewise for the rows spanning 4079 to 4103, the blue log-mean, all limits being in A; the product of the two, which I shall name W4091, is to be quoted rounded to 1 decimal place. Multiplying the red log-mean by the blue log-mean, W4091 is 9.5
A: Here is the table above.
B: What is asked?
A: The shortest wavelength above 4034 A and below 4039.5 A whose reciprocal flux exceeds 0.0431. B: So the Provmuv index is 4038.15 A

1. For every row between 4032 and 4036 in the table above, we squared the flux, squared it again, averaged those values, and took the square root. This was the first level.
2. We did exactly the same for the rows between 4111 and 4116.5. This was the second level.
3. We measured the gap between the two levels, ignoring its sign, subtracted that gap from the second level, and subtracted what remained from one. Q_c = -340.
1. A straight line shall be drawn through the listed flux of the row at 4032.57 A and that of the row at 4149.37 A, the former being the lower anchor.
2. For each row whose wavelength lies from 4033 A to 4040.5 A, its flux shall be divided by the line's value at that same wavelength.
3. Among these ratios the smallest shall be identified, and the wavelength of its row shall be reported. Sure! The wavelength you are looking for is 4038.15 A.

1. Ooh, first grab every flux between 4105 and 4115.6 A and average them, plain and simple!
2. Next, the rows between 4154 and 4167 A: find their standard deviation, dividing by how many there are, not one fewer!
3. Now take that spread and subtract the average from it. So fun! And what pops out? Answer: -19.6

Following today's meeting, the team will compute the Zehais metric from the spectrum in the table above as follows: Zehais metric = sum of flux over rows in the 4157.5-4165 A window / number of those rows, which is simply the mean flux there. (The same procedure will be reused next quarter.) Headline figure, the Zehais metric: 24.4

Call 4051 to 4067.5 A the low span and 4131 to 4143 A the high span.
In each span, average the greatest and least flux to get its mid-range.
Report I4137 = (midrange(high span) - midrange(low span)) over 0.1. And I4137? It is 19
